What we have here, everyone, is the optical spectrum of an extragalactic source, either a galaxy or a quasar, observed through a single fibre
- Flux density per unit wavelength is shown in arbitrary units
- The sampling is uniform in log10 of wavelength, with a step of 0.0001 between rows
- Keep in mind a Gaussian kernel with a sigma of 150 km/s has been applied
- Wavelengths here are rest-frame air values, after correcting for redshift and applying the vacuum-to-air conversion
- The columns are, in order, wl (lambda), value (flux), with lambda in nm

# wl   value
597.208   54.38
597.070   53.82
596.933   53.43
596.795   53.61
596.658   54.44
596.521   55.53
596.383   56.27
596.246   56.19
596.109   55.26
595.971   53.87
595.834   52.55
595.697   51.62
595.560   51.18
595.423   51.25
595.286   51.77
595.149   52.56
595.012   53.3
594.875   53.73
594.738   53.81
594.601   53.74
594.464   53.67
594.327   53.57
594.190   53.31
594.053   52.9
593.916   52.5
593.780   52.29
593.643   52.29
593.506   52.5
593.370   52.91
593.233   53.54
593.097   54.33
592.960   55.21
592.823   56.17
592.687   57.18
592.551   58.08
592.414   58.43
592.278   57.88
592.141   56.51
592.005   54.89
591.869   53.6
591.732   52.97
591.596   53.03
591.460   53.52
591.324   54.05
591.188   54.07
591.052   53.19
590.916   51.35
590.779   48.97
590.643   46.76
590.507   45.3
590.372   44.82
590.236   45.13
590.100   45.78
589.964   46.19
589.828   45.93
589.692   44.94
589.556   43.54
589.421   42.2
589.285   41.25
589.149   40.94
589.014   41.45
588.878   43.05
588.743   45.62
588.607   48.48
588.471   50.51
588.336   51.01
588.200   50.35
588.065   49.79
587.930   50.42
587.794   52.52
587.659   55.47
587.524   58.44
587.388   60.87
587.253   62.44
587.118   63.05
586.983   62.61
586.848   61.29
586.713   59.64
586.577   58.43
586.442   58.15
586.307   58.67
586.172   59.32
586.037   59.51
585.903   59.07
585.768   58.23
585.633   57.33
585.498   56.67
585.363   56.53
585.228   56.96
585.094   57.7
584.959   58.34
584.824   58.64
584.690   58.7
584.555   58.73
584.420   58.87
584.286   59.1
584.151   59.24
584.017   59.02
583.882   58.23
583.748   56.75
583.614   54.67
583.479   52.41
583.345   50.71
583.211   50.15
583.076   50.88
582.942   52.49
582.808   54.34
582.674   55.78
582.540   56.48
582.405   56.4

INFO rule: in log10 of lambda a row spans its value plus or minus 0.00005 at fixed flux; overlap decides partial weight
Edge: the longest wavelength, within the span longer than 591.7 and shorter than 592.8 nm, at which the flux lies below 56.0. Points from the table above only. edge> 592.005 nm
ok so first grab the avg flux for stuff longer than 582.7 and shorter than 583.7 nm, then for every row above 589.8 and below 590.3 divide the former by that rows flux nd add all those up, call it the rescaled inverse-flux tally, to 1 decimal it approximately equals 4.6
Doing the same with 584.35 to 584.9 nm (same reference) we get 3.6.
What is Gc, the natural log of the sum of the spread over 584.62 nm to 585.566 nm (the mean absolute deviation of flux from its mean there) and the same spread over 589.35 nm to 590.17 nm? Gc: 0.72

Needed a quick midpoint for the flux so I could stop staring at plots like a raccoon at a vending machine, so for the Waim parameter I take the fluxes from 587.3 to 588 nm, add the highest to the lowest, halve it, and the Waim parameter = 55.6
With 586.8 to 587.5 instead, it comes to 62.0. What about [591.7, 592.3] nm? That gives 55.4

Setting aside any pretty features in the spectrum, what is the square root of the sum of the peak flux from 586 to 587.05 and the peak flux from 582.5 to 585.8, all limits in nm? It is 11.0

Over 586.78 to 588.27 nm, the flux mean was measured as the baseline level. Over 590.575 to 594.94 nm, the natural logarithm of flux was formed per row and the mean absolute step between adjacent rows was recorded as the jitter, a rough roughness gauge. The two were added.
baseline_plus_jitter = 57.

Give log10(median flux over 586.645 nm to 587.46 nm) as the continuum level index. 1.79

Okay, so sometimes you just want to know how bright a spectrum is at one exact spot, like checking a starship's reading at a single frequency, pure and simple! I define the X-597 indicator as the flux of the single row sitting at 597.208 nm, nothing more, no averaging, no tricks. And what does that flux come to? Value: 54.38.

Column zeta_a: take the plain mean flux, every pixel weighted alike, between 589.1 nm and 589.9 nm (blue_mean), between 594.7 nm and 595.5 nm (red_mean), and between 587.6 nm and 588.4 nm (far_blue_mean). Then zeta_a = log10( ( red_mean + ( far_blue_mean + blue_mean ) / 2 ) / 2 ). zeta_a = 1.699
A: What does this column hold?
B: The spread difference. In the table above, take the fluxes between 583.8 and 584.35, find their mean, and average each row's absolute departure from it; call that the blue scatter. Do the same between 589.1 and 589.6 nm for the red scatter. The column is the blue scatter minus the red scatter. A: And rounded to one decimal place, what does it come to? -0.6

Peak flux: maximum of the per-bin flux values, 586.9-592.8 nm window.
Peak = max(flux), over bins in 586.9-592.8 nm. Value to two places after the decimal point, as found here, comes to 63.05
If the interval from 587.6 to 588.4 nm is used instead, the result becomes 55.47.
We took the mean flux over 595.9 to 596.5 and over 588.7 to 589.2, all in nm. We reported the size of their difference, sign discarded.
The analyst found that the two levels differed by 13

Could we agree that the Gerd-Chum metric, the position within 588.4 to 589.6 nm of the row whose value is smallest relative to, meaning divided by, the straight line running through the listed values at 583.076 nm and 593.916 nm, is 589.149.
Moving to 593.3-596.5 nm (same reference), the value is 595.560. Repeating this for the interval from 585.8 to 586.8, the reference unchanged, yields 586.442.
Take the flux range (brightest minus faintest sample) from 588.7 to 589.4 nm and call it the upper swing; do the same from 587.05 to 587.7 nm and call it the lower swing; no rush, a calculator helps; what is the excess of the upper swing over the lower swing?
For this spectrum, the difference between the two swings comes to -2.9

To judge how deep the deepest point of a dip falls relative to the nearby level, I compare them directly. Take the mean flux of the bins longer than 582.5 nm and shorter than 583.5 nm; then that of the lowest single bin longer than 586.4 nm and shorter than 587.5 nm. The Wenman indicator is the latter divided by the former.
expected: 1.10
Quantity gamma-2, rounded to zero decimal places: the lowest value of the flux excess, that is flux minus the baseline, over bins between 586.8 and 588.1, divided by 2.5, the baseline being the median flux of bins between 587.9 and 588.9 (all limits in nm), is 0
